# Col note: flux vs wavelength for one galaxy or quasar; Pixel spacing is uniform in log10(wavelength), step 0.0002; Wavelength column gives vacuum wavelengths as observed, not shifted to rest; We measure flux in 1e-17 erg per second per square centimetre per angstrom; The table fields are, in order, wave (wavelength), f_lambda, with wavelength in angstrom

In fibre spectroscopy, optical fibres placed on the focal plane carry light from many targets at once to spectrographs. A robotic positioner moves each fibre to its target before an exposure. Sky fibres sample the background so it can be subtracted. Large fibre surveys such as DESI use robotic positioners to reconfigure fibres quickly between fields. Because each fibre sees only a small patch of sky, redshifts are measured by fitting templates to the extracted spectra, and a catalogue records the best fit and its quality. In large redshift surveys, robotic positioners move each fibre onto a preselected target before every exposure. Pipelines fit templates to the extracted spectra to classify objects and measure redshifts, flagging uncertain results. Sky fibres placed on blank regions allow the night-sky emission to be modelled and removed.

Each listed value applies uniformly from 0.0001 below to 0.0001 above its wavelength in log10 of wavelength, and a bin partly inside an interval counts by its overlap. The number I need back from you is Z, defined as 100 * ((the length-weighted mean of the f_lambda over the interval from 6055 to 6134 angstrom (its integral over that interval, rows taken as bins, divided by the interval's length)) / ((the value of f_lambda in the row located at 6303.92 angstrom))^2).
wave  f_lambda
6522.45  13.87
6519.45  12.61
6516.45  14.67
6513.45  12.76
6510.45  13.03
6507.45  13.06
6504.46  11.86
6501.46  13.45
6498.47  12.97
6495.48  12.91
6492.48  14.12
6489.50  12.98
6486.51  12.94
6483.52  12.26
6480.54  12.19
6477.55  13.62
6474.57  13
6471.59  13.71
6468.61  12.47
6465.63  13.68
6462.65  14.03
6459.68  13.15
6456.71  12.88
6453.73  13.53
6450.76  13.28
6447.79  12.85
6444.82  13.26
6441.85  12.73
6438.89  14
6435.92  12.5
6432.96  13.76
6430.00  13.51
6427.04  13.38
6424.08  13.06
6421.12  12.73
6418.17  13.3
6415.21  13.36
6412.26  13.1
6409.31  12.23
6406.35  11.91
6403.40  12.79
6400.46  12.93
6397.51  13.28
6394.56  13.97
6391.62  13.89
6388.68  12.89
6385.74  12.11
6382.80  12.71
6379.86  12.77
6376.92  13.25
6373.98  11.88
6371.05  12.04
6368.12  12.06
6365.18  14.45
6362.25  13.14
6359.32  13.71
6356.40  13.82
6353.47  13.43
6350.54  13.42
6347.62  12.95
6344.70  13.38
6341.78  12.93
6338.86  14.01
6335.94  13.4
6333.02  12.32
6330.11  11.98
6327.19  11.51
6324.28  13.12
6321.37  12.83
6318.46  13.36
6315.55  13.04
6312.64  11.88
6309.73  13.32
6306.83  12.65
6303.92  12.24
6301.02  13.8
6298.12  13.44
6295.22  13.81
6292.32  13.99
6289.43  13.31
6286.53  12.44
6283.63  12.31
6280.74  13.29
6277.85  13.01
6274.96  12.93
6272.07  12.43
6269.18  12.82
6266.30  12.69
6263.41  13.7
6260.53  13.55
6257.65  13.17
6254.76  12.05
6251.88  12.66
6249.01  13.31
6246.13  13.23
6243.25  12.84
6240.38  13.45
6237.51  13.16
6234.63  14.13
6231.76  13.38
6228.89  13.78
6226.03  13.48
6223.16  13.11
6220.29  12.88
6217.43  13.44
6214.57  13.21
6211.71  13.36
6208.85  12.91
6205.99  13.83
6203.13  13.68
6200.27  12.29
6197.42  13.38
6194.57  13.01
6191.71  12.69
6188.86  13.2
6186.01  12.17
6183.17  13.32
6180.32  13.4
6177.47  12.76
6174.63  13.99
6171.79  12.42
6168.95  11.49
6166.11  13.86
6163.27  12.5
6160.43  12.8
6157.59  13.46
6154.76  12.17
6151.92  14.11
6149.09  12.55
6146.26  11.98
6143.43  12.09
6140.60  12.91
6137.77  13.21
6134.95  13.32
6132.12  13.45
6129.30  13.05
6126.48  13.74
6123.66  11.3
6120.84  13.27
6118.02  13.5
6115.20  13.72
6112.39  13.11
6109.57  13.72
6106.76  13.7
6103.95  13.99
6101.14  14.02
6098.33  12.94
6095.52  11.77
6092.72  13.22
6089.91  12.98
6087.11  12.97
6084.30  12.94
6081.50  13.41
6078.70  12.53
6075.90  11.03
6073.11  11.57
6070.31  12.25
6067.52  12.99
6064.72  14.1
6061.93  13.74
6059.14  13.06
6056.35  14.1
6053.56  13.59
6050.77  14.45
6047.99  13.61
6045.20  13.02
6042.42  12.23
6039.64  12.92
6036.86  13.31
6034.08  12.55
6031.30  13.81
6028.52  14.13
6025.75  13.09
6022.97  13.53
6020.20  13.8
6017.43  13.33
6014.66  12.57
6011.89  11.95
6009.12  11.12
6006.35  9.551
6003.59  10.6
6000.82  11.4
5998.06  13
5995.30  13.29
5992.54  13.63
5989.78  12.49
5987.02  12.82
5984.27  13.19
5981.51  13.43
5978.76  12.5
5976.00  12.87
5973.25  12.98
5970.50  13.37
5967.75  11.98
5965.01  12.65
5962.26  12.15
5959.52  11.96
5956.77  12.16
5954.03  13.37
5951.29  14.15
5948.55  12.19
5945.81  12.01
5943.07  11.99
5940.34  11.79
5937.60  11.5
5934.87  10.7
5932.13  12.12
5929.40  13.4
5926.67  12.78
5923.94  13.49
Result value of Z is 8.7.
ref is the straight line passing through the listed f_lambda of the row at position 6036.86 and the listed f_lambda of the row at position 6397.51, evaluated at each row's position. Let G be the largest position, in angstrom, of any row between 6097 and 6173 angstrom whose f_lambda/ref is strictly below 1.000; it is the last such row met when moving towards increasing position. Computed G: 6171.79 angstrom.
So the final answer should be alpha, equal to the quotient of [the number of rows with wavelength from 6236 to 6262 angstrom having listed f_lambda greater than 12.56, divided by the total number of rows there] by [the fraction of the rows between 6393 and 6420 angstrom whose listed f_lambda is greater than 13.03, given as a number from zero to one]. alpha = 1.6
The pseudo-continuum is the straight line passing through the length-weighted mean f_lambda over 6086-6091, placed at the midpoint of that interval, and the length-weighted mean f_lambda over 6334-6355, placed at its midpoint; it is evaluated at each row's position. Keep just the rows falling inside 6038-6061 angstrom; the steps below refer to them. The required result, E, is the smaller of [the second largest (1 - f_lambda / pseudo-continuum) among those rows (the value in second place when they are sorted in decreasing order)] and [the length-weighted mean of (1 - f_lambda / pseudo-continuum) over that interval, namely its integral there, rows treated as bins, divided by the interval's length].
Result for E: -0.035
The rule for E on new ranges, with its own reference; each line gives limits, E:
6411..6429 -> 0.020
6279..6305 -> 0.005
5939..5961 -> 0.027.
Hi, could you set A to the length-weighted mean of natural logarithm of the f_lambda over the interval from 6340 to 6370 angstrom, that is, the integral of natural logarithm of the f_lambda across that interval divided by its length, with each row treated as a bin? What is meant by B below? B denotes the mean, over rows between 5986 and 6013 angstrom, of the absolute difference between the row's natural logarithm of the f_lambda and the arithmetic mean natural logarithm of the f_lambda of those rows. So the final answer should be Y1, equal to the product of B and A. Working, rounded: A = 2.59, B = 0.090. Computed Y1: 0.234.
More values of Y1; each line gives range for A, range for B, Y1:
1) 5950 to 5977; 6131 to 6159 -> 0.116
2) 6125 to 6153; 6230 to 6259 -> 0.074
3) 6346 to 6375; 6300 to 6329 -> 0.115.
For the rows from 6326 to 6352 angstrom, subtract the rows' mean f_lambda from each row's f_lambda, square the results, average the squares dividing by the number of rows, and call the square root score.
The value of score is 0.75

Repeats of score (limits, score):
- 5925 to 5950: 0.71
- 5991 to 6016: 1.28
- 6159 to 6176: 0.86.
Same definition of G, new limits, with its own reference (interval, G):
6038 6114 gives 6112.39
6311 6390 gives 6388.68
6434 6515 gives 6513.45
